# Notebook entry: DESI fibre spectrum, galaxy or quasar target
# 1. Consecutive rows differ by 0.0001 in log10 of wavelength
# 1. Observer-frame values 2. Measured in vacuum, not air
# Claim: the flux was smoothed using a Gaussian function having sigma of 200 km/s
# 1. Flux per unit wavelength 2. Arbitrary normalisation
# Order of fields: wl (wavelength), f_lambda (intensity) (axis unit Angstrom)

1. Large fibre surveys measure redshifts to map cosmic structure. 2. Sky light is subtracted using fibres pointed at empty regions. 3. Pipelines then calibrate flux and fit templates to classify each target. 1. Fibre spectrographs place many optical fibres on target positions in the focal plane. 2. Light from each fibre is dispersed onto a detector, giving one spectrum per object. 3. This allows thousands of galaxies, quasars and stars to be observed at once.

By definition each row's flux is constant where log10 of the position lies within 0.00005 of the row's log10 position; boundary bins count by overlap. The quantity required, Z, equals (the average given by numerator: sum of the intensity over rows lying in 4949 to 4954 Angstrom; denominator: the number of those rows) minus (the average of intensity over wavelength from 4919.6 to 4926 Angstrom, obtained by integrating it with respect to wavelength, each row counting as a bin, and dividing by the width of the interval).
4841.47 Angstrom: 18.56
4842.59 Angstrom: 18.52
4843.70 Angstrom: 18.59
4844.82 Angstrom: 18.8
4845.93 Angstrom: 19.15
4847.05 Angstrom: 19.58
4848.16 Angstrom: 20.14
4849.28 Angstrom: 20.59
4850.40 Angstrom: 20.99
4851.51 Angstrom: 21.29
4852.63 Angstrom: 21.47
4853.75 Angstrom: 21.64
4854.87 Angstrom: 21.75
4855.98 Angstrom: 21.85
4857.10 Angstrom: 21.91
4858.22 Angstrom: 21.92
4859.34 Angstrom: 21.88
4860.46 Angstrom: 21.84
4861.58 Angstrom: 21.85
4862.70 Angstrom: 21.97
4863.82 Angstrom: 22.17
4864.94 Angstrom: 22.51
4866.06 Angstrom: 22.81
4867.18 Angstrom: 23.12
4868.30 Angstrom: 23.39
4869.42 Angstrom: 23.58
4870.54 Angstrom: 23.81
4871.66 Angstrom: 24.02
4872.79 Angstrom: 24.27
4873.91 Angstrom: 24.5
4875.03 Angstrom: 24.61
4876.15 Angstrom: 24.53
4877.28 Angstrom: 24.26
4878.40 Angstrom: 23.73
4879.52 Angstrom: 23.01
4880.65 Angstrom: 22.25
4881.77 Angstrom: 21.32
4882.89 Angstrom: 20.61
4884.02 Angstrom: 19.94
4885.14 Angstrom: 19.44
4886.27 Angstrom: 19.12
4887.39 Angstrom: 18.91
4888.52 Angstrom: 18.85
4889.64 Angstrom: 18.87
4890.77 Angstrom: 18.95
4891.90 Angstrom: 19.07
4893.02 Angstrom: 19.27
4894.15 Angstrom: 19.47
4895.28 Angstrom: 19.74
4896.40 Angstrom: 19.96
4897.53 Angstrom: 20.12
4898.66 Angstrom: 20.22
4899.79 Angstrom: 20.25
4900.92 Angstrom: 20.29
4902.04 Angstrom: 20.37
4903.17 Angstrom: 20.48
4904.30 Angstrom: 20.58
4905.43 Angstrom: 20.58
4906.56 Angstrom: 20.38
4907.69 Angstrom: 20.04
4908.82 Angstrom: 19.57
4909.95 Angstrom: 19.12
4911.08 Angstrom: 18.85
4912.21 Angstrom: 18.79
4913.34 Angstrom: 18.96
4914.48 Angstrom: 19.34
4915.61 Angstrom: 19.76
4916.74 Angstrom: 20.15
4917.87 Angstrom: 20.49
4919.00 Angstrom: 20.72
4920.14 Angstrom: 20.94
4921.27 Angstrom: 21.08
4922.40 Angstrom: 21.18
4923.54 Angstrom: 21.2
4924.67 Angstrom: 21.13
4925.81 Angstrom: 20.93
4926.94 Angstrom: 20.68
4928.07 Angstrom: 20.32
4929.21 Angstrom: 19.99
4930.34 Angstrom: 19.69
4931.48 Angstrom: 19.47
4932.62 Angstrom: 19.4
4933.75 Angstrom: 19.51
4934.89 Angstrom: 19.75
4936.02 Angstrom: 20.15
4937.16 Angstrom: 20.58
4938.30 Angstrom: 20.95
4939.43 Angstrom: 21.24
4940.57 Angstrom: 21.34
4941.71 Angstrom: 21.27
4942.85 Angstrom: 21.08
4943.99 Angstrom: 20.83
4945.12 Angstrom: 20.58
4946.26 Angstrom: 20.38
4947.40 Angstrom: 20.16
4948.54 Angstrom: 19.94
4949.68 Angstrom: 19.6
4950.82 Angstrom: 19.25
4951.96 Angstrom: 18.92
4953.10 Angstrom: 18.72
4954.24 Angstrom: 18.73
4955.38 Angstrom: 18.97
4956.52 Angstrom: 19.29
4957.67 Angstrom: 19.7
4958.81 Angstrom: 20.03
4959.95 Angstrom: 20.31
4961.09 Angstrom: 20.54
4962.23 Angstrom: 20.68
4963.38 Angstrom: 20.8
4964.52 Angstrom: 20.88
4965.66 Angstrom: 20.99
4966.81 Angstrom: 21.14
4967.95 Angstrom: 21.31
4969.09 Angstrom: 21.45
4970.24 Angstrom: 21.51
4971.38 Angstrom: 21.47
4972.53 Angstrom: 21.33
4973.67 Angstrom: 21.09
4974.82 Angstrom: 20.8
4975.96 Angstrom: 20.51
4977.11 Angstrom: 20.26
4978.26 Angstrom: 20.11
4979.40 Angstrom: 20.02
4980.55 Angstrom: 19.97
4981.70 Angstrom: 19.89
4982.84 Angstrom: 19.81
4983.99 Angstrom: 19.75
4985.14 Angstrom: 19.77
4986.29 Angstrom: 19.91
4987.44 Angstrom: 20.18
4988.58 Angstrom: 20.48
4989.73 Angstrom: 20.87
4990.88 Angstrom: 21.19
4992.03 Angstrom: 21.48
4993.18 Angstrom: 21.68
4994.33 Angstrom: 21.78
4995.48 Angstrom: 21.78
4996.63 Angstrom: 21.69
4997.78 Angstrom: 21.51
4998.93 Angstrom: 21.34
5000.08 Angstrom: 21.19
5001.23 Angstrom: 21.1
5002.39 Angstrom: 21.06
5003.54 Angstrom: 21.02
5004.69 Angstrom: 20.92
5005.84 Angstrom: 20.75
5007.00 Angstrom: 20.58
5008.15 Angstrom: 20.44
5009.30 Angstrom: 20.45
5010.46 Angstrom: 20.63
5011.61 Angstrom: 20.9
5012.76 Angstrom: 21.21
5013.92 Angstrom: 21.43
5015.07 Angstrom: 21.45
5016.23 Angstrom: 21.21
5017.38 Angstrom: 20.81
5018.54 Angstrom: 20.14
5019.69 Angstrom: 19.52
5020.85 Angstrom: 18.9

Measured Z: -2.0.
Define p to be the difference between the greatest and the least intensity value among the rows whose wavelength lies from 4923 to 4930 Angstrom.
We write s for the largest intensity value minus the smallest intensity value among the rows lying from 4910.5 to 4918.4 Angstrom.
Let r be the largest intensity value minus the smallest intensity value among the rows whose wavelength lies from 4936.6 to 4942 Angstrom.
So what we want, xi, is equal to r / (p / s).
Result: 1.07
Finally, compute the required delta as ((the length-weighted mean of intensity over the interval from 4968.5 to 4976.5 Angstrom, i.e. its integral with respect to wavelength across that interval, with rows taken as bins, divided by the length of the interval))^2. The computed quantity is 449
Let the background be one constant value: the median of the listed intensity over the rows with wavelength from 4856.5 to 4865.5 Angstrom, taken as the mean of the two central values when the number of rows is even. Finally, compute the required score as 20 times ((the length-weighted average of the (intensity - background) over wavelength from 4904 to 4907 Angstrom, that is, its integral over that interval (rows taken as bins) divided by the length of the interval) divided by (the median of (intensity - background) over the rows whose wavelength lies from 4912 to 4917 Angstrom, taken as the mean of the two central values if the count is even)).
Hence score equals 11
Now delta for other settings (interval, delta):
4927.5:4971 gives 410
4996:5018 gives 442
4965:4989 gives 423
